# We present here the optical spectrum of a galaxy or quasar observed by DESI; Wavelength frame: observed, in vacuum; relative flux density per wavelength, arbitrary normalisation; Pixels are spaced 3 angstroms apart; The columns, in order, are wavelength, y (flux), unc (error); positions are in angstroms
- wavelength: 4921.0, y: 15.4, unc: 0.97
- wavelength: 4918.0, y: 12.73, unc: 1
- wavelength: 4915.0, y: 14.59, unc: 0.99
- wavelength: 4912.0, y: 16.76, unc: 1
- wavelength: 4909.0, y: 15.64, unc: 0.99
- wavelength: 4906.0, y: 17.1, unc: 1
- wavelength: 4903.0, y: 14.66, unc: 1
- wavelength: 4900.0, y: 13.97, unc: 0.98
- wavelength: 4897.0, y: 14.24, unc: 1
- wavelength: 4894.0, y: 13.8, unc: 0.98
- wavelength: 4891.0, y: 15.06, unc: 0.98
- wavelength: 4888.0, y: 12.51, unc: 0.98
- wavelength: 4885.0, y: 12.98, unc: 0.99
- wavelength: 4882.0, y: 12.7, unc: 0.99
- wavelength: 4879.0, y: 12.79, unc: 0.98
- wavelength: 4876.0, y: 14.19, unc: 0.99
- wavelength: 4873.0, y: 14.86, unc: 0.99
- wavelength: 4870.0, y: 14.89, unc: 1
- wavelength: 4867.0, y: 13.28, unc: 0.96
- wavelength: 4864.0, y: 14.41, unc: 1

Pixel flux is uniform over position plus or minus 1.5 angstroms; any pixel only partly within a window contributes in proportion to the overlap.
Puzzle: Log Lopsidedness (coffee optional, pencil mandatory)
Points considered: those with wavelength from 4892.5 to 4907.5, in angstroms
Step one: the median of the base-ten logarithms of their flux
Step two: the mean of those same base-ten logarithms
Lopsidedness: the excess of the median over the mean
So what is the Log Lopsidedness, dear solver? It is -0.014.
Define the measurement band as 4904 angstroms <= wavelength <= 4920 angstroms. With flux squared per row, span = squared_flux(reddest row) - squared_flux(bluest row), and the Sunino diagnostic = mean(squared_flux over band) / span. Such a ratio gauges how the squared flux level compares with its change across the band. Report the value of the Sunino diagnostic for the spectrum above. -2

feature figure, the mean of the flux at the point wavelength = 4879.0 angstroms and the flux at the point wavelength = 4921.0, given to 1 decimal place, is 14.1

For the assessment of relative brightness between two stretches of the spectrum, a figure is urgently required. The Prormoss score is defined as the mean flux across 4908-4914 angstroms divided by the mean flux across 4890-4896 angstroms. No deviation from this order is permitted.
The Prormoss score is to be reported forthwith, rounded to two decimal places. 1.12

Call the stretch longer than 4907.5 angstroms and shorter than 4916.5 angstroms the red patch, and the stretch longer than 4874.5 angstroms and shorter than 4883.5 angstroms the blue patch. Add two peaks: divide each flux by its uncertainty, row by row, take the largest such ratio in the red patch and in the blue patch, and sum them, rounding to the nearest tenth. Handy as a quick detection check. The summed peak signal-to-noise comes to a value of 31.1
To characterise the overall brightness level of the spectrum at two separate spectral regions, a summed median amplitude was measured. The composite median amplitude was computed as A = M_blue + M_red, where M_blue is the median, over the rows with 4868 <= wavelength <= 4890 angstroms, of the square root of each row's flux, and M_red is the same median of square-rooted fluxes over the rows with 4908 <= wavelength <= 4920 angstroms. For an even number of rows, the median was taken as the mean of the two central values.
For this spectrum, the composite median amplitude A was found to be 7.49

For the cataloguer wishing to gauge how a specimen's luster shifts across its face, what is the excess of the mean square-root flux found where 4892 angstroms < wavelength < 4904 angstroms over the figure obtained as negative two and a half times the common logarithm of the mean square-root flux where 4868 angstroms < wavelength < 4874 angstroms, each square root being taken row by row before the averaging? 5.23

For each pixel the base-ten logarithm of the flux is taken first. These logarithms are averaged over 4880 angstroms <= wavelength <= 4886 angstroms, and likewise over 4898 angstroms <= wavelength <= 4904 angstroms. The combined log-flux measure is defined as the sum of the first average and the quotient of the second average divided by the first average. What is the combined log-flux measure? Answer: 2.15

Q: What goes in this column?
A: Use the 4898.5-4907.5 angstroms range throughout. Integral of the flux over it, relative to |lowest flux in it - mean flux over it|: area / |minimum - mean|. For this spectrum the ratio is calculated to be 108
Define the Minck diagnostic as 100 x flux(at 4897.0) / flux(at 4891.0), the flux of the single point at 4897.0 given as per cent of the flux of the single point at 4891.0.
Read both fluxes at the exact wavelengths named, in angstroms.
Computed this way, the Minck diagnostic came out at 95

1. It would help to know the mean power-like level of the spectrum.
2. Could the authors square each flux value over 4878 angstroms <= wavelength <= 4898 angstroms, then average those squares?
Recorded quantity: 181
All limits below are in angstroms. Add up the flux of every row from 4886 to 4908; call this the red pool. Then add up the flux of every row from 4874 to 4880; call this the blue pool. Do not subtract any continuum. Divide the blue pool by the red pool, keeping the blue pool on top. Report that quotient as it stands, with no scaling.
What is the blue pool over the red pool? 0.27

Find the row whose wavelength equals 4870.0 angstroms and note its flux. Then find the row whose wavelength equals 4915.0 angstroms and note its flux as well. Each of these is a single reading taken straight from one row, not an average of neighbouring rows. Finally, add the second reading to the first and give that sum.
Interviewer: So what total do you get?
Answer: 29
